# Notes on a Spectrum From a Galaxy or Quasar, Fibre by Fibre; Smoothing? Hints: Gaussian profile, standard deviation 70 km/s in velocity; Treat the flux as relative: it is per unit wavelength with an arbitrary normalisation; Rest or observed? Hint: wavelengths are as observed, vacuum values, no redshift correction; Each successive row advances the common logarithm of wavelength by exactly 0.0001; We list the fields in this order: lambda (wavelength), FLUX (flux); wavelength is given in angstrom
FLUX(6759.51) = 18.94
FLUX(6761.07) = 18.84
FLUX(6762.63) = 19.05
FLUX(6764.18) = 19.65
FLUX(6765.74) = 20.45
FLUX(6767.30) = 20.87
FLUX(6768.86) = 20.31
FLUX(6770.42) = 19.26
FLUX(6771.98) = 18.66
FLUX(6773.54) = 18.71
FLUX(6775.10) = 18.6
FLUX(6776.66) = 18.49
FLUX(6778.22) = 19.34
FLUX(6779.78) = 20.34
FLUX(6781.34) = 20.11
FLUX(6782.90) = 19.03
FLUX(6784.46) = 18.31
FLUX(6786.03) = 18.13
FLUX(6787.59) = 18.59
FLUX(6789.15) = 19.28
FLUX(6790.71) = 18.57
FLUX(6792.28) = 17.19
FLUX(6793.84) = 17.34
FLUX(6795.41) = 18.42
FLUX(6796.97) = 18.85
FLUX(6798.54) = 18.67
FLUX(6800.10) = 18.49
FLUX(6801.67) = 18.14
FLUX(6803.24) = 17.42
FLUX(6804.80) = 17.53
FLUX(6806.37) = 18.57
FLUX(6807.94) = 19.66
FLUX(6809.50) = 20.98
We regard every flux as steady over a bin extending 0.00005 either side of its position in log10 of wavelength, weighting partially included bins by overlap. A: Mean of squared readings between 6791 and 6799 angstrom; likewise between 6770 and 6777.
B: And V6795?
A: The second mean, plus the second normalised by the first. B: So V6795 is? 352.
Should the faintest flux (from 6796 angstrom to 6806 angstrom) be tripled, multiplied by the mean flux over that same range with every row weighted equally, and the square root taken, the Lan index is 30.8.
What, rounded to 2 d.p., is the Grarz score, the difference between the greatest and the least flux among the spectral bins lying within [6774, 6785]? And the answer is 2.03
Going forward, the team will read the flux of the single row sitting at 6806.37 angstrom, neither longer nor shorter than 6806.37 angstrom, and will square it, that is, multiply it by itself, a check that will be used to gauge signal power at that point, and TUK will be 345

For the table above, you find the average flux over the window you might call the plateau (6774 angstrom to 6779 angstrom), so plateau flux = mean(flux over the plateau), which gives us 18.81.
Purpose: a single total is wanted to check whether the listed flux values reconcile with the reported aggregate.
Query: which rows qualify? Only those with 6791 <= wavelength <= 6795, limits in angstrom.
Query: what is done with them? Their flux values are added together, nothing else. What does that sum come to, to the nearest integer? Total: 35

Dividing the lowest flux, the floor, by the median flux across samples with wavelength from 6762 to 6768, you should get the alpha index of 0.950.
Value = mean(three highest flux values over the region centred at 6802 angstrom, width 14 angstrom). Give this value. 19.1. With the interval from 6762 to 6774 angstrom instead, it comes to 20.5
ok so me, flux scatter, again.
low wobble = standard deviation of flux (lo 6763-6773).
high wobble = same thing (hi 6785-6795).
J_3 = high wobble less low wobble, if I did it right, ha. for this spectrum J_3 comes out -0.02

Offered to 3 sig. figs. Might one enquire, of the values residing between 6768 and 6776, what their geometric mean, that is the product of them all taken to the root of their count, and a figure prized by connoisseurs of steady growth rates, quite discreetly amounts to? 19.1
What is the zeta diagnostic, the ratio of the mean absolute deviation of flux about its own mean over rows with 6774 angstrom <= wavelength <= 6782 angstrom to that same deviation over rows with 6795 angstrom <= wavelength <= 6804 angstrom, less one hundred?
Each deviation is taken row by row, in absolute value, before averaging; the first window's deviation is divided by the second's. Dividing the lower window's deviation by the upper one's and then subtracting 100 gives -98.2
